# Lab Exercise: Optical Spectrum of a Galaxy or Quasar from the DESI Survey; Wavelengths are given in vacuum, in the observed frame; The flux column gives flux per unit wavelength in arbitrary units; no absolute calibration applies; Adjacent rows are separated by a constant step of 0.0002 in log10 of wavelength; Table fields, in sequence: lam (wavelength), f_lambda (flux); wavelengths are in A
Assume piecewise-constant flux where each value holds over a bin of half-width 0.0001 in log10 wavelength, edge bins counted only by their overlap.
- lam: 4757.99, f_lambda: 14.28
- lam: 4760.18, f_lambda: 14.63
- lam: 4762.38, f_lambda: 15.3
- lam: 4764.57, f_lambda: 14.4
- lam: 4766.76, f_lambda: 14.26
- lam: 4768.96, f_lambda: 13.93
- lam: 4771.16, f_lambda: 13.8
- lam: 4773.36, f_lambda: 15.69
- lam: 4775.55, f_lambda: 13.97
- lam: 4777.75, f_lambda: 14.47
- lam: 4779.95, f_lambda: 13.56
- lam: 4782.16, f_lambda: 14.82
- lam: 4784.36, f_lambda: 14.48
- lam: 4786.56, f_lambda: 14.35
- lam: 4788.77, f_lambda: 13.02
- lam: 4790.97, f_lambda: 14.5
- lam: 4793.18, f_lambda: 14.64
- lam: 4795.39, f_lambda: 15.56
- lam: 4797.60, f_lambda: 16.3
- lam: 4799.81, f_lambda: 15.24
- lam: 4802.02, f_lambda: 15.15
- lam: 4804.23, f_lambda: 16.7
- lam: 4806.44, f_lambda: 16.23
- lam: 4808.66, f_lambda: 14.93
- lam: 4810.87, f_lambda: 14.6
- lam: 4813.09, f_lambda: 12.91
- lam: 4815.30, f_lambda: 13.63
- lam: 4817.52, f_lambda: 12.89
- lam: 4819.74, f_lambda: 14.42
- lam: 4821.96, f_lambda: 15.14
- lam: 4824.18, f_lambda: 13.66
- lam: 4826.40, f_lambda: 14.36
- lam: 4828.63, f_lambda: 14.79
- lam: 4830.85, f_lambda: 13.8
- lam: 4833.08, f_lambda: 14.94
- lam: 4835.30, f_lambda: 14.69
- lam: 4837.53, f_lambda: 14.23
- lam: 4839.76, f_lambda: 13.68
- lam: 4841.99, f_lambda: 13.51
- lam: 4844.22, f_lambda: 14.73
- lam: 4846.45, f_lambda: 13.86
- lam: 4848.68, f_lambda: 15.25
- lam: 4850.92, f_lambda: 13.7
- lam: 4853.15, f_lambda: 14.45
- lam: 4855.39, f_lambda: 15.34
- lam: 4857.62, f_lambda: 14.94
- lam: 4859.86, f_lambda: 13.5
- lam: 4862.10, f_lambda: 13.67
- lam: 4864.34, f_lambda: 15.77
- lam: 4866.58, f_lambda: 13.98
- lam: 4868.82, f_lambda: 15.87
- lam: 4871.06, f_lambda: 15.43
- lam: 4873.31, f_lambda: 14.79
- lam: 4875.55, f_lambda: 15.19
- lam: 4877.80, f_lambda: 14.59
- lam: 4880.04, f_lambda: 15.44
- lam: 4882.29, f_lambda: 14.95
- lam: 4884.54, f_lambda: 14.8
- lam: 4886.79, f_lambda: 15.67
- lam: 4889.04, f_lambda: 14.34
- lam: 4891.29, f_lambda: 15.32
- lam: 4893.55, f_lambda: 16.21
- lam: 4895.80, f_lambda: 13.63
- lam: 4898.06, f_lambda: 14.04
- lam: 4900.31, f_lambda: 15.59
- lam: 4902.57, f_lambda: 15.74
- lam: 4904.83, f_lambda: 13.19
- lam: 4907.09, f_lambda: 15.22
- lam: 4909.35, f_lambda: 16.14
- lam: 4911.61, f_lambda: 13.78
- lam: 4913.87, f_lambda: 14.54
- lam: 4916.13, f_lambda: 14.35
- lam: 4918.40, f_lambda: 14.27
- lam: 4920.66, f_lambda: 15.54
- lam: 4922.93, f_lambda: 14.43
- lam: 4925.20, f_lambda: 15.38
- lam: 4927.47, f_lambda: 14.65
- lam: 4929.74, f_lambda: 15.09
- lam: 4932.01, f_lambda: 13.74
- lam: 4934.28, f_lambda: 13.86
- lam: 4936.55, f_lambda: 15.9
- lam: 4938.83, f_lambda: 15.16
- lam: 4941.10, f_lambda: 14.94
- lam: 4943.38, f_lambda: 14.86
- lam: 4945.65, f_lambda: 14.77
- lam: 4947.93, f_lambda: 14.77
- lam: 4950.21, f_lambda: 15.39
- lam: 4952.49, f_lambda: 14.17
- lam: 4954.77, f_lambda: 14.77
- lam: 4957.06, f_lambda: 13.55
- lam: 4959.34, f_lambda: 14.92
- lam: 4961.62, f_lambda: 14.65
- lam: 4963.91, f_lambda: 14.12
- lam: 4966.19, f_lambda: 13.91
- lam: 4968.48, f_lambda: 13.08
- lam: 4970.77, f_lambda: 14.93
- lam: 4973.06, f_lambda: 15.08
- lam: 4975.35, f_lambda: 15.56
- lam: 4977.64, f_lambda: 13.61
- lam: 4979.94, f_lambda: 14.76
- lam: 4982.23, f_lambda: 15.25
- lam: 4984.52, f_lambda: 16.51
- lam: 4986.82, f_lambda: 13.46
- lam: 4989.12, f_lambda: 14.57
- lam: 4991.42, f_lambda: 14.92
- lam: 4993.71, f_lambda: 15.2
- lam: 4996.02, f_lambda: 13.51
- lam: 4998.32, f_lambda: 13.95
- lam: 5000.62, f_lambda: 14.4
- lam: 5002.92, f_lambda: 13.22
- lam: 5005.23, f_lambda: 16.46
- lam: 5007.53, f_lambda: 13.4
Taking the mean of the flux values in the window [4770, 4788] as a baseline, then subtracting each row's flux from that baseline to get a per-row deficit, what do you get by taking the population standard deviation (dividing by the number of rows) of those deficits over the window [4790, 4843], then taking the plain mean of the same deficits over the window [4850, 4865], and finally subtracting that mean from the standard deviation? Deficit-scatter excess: 1.06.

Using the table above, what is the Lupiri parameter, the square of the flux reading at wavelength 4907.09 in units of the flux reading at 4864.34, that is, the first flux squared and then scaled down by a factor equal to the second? 14.7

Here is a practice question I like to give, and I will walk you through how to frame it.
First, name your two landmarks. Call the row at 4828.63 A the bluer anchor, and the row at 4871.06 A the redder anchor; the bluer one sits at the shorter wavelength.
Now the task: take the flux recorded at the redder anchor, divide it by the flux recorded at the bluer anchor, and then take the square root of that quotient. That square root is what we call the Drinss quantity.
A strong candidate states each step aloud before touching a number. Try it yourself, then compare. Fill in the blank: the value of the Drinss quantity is 1.02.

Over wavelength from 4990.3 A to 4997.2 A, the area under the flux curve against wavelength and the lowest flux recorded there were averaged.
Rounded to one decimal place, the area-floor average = 56.9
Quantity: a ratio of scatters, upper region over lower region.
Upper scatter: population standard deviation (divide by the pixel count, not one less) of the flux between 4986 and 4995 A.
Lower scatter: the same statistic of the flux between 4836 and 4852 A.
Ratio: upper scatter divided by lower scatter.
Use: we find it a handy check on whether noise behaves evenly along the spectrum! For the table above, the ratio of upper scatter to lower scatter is 1.11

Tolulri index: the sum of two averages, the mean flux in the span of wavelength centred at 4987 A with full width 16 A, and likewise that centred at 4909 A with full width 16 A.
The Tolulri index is 29.7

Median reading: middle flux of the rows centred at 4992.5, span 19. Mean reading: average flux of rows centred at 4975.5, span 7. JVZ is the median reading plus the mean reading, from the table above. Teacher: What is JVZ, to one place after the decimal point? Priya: 29.2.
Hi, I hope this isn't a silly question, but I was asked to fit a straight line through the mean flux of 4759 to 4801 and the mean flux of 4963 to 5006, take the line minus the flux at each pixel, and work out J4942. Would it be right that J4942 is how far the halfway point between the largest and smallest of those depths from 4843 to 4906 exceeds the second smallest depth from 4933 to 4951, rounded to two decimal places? 0.70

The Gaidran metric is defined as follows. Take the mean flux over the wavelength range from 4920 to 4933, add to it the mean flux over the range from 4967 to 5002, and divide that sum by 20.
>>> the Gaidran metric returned 1.47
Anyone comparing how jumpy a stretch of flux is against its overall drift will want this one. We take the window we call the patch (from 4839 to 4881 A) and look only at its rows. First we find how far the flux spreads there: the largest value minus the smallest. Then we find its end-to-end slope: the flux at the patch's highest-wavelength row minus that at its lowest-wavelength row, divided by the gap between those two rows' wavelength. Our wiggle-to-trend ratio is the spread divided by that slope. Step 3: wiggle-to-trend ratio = 54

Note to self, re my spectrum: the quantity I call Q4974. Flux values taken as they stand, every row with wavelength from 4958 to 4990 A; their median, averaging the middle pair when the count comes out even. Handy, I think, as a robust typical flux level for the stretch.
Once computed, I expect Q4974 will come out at 14.7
